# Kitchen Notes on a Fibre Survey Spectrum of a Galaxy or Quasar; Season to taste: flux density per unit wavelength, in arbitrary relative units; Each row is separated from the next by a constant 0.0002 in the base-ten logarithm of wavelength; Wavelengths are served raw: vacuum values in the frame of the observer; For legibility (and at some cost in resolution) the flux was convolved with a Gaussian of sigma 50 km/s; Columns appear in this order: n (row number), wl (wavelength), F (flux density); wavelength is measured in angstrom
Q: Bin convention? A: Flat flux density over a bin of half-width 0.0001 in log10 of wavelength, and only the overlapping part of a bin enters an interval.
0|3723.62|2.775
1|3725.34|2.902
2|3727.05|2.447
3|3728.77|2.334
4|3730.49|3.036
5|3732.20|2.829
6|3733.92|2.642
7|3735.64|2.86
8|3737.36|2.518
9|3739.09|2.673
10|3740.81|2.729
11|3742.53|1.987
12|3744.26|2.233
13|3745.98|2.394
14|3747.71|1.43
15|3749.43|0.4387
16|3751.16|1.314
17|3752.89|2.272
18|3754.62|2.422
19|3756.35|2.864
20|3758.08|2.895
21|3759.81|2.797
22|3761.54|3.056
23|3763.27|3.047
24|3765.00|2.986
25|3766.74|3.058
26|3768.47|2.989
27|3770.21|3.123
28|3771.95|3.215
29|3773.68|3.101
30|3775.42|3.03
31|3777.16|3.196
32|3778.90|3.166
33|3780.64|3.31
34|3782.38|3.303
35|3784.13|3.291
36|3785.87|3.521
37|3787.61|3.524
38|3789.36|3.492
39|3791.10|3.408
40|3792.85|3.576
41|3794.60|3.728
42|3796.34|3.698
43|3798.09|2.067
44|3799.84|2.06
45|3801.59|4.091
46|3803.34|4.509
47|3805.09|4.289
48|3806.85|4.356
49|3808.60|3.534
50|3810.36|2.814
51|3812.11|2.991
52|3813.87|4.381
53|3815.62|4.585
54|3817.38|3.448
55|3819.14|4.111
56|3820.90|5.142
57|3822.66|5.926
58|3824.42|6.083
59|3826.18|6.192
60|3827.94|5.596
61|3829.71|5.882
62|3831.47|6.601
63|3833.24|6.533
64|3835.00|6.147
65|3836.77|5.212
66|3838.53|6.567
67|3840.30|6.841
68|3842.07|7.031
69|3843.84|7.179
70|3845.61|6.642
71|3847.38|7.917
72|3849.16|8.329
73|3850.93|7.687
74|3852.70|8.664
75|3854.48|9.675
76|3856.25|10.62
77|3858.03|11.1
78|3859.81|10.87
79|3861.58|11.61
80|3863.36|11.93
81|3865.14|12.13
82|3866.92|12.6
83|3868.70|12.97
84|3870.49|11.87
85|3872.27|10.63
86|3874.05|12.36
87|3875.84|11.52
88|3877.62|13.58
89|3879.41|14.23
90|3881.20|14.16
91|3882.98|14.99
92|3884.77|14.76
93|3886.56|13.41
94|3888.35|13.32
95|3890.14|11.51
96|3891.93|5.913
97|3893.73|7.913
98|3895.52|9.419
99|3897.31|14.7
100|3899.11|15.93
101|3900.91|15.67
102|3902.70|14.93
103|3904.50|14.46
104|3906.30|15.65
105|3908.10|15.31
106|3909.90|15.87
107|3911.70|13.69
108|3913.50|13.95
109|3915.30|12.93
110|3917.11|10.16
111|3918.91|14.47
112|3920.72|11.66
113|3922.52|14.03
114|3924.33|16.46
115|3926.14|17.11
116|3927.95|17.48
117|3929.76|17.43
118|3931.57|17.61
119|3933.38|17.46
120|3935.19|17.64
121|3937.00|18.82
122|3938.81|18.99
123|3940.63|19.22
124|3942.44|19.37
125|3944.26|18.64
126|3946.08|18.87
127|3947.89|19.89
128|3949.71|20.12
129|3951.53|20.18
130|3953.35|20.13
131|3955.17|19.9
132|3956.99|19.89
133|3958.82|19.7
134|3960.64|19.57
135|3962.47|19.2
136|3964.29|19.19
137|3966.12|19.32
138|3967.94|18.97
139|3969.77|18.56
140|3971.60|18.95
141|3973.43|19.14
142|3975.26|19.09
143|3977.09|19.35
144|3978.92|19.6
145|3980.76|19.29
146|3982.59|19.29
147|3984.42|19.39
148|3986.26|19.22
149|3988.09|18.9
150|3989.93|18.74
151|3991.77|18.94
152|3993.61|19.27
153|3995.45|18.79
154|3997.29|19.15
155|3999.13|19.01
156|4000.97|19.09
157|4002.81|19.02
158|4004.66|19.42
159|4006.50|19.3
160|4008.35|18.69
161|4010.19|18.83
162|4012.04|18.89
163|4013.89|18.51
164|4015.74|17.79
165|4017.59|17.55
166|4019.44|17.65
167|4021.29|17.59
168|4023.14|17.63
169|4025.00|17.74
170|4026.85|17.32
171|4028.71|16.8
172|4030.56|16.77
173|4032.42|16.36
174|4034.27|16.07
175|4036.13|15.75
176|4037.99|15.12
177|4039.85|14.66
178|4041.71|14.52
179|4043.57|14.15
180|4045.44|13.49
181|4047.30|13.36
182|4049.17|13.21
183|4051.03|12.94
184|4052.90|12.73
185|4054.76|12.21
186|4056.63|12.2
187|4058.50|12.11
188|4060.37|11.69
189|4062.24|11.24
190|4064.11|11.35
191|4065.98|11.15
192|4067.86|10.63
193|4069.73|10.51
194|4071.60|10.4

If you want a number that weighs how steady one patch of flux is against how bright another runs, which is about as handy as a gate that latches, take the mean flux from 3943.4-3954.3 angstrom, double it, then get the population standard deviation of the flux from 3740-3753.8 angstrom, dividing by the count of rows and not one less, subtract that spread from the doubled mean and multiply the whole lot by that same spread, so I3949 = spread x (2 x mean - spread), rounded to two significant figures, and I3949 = 27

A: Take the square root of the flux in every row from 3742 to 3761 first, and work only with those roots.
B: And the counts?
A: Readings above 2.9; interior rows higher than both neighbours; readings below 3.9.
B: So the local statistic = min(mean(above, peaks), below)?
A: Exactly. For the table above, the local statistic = 1.0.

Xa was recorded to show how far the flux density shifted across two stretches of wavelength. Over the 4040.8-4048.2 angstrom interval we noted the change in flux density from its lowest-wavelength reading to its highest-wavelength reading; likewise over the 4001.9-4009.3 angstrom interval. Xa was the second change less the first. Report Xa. 0.83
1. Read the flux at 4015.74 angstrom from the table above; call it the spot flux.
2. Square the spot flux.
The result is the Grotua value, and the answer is 316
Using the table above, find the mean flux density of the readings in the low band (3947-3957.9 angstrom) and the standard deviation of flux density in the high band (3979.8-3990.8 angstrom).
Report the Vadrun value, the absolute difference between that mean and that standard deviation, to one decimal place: 19.8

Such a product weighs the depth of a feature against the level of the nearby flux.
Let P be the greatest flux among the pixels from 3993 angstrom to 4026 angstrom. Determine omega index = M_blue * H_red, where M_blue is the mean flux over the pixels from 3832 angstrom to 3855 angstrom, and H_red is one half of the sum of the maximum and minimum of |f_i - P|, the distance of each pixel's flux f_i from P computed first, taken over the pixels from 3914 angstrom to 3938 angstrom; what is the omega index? 36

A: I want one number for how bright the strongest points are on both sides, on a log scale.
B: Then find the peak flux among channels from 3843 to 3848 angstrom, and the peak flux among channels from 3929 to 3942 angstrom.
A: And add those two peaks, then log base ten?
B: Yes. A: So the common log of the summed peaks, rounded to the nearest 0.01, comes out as 1.43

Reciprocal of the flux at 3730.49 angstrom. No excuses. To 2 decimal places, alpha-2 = 0.33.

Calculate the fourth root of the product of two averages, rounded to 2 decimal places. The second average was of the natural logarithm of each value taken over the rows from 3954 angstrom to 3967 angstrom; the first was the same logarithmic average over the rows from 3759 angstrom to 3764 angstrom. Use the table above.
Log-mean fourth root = 1.34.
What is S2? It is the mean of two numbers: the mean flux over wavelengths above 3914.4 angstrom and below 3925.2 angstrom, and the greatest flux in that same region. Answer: 15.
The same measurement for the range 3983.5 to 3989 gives 19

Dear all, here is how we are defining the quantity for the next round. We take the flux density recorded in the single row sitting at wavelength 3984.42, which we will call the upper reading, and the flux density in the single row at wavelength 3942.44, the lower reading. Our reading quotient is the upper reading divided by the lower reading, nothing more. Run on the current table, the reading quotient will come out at 1.0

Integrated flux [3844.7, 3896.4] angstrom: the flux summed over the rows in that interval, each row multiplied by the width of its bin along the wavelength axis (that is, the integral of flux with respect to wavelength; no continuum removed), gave 575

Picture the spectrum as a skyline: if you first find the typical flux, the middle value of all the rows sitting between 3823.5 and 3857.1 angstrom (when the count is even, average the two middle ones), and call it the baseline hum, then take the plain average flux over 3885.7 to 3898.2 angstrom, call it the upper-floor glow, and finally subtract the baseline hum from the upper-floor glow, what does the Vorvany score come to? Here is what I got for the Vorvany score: 4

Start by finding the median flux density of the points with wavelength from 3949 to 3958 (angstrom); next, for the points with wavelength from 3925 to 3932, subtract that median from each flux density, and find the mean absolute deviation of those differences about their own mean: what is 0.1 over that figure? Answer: 0.67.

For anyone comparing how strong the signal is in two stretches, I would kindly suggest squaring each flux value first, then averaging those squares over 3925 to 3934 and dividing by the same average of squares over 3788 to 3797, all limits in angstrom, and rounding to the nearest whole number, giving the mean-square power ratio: 24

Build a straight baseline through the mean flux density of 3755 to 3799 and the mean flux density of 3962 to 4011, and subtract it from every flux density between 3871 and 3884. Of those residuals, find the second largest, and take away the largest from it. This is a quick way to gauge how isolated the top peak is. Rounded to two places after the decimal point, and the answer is -0.49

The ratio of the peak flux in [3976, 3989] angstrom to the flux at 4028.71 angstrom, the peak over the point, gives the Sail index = 1.2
